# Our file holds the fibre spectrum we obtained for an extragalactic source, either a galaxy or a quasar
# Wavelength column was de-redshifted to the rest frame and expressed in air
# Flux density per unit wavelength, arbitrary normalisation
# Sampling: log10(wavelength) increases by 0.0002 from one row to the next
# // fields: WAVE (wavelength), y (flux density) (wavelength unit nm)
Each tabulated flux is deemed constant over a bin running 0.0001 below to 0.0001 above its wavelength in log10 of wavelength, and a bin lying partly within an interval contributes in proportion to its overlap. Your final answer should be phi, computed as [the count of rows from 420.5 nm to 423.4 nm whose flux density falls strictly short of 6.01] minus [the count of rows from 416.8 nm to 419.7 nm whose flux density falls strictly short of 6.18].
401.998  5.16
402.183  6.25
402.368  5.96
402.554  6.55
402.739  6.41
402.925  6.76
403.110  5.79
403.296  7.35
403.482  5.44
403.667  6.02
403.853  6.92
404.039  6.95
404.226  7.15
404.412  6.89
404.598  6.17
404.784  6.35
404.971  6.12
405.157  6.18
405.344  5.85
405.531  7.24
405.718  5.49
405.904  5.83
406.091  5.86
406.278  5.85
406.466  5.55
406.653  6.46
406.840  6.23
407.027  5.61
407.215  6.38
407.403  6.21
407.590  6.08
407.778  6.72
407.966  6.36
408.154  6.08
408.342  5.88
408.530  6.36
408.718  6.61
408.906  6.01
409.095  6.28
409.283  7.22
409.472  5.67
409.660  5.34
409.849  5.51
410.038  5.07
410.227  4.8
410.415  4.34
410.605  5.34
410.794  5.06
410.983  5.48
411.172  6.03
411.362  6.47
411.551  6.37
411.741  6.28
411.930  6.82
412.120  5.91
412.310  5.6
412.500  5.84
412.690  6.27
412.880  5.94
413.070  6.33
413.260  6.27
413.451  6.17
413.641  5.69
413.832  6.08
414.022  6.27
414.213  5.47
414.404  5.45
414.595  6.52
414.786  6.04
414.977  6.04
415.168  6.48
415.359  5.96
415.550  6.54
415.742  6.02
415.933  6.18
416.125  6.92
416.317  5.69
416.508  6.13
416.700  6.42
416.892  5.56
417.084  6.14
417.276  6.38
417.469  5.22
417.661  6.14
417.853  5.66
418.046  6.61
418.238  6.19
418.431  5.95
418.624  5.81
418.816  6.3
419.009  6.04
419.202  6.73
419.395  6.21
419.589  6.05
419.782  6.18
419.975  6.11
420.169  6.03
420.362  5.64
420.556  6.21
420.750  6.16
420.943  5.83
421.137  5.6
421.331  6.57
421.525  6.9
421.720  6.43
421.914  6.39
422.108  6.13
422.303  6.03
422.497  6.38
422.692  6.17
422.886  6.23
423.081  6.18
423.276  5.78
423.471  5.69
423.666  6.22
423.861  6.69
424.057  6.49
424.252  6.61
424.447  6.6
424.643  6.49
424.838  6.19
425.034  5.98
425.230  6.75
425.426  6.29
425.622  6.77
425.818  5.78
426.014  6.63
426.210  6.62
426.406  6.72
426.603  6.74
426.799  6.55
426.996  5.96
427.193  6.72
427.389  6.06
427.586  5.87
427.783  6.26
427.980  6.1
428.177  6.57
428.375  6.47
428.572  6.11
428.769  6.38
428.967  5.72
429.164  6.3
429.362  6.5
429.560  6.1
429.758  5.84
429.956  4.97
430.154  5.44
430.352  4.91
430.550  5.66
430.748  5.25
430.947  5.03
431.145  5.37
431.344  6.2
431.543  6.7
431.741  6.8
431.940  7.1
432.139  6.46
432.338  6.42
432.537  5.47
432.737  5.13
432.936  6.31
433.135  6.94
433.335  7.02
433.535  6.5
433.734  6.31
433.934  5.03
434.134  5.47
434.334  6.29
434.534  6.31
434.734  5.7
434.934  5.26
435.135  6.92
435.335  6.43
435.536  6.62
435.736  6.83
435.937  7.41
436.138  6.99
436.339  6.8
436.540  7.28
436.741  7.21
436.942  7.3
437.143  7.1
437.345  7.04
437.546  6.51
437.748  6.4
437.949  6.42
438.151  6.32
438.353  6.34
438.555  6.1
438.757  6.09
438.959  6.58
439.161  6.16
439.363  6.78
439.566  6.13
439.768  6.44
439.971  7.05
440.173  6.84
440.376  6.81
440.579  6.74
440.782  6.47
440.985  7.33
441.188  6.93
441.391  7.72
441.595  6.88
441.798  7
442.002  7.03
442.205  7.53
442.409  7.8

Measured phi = -6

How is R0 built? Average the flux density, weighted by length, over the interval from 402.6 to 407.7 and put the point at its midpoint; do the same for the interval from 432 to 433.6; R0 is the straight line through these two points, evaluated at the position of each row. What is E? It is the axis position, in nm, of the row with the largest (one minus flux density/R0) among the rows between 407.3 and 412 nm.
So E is 410.415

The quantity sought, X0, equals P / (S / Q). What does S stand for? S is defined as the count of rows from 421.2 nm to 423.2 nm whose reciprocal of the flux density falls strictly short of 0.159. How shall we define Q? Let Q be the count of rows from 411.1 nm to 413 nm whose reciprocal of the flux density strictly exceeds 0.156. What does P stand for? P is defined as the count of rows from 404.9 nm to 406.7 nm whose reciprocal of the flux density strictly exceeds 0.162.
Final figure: 11.2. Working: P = 7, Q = 8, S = 5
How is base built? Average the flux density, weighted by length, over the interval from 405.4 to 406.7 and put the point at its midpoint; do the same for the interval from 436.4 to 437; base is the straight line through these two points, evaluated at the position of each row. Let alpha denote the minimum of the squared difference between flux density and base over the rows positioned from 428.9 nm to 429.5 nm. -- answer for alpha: 0.20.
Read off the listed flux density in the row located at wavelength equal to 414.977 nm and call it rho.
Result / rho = 6.04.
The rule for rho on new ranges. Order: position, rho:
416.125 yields 6.92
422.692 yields 6.17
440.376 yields 6.81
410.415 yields 4.34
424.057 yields 6.49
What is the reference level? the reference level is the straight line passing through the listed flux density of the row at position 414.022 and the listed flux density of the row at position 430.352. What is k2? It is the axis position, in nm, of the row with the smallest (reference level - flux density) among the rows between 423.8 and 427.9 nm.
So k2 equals 427.193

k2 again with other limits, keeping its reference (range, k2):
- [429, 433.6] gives 433.335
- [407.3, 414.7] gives 409.283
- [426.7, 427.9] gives 427.193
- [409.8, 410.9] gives 409.849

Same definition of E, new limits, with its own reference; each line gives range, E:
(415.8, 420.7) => 417.469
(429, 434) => 430.352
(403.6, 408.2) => 405.718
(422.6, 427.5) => 423.471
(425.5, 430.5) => 430.352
